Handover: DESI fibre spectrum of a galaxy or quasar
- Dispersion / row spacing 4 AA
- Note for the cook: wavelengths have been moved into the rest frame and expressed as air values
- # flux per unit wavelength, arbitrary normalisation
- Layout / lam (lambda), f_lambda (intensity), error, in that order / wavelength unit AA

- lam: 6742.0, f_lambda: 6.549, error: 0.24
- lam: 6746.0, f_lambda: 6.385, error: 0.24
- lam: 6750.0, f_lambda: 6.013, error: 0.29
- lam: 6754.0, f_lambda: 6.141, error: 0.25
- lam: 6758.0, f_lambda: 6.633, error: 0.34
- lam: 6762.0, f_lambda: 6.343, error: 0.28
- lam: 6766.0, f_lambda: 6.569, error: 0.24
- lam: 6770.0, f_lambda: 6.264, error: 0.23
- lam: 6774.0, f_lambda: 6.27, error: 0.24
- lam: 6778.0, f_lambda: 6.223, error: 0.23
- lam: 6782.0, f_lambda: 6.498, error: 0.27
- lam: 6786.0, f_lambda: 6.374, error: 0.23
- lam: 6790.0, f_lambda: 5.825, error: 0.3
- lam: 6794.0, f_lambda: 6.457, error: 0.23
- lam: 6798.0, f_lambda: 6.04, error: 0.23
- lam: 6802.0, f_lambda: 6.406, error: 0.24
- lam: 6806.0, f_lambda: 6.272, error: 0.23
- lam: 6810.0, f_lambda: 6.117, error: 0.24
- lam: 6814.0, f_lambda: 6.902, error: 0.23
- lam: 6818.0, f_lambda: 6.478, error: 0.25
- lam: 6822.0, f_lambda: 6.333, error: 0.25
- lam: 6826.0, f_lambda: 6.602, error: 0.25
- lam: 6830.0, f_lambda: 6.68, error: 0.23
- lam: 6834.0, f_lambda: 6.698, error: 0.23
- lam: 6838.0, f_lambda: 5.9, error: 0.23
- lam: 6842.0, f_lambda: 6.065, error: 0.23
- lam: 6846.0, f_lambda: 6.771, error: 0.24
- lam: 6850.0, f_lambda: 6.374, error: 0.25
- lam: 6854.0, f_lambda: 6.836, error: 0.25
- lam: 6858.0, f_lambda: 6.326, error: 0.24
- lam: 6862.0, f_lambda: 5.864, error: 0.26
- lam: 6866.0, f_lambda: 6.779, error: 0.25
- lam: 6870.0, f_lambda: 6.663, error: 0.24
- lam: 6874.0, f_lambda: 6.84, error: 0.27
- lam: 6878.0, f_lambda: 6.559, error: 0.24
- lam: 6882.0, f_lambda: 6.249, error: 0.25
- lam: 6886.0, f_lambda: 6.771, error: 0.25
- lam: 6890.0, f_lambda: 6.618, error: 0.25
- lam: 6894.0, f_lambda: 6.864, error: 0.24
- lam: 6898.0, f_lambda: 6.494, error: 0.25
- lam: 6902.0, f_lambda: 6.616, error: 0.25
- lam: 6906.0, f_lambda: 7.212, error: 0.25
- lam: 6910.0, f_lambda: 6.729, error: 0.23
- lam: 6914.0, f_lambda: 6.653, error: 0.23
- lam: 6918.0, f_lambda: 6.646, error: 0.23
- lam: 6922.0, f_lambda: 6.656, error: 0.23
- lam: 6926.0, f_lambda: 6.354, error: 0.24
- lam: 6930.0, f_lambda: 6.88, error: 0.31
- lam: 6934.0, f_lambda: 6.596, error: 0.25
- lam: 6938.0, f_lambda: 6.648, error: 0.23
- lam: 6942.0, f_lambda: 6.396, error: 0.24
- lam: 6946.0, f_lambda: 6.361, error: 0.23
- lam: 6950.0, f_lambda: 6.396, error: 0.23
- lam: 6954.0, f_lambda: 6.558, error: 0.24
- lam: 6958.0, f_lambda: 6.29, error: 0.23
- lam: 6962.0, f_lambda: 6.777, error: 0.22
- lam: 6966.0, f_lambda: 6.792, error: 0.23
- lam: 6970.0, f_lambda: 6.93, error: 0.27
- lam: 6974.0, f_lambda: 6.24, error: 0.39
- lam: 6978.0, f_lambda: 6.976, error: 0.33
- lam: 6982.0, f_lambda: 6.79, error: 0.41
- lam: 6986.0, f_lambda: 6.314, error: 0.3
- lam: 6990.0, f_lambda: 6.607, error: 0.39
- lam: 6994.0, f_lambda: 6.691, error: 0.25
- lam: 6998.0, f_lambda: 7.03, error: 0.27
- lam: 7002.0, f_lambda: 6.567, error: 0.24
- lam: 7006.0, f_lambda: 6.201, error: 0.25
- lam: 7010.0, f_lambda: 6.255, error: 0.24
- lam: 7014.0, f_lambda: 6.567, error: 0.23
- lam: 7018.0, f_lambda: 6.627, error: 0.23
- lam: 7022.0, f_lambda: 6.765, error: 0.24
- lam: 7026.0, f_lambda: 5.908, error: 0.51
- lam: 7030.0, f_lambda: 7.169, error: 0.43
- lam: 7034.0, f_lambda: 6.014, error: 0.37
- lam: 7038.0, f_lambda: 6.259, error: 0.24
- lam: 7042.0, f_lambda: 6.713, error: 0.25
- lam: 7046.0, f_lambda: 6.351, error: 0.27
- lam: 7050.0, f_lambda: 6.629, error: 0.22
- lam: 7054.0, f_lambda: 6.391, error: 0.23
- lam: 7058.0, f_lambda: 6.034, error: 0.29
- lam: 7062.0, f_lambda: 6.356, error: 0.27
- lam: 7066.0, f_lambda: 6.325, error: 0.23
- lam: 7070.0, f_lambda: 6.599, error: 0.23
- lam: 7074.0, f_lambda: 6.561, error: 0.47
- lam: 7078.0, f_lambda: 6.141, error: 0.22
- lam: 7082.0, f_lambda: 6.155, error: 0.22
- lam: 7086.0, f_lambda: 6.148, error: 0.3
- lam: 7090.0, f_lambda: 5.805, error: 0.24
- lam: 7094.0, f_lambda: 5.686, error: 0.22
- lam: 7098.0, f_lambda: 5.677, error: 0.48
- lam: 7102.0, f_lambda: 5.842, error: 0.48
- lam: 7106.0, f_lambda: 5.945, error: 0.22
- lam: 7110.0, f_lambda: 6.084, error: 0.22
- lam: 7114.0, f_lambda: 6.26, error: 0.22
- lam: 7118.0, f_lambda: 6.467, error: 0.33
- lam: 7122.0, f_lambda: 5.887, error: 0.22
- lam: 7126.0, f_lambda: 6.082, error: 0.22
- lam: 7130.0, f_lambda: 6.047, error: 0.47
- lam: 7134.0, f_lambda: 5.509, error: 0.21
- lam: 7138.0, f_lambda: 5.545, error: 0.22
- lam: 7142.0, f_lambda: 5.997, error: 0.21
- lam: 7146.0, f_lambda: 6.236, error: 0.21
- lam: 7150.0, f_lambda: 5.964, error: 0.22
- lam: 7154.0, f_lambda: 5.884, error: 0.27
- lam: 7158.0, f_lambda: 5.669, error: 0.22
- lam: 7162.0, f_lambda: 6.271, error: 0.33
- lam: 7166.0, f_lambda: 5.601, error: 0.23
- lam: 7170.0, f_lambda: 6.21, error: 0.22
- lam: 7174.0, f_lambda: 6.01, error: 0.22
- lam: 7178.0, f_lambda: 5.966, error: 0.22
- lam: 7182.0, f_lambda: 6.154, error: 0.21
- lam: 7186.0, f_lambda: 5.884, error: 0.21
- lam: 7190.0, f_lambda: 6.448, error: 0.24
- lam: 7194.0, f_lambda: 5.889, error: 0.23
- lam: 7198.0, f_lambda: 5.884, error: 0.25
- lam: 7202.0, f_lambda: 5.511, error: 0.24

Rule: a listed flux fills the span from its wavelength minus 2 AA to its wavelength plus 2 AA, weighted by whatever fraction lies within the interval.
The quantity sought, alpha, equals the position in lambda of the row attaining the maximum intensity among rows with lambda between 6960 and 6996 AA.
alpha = 6978.0 AA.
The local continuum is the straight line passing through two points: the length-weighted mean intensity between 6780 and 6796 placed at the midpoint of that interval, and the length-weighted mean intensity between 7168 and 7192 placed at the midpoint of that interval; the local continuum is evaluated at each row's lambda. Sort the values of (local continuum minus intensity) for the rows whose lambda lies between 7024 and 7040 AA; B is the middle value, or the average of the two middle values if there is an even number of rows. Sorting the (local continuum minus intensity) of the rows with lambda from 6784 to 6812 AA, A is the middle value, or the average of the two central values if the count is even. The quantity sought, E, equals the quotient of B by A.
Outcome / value 5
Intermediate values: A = 0.0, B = 0.04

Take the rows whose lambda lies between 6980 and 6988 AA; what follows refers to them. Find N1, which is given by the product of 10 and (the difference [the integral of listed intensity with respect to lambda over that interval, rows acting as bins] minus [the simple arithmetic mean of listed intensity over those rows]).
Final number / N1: 459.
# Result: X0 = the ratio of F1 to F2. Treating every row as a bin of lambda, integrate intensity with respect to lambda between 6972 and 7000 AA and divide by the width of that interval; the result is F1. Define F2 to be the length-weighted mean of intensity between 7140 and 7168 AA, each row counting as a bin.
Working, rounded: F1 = 6.7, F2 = 5.95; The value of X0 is 1.12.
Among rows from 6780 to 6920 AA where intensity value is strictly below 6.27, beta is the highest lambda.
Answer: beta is 6882.0 AA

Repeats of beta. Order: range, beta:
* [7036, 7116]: 7114.0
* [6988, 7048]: 7038.0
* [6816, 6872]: 6862.0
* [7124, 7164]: 7158.0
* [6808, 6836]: 6810.0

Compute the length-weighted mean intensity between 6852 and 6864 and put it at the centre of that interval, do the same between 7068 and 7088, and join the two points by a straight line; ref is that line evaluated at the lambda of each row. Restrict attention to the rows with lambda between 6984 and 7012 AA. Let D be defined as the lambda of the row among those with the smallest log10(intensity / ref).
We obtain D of 7006.0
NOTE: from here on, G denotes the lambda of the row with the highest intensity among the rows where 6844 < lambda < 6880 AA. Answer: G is 6874.0 AA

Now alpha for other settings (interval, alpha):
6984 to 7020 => 6998.0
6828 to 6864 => 6854.0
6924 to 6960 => 6930.0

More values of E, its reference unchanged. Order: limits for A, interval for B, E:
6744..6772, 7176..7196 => -3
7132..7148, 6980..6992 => -1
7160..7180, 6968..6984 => -6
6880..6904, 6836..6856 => 0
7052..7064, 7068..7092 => 0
